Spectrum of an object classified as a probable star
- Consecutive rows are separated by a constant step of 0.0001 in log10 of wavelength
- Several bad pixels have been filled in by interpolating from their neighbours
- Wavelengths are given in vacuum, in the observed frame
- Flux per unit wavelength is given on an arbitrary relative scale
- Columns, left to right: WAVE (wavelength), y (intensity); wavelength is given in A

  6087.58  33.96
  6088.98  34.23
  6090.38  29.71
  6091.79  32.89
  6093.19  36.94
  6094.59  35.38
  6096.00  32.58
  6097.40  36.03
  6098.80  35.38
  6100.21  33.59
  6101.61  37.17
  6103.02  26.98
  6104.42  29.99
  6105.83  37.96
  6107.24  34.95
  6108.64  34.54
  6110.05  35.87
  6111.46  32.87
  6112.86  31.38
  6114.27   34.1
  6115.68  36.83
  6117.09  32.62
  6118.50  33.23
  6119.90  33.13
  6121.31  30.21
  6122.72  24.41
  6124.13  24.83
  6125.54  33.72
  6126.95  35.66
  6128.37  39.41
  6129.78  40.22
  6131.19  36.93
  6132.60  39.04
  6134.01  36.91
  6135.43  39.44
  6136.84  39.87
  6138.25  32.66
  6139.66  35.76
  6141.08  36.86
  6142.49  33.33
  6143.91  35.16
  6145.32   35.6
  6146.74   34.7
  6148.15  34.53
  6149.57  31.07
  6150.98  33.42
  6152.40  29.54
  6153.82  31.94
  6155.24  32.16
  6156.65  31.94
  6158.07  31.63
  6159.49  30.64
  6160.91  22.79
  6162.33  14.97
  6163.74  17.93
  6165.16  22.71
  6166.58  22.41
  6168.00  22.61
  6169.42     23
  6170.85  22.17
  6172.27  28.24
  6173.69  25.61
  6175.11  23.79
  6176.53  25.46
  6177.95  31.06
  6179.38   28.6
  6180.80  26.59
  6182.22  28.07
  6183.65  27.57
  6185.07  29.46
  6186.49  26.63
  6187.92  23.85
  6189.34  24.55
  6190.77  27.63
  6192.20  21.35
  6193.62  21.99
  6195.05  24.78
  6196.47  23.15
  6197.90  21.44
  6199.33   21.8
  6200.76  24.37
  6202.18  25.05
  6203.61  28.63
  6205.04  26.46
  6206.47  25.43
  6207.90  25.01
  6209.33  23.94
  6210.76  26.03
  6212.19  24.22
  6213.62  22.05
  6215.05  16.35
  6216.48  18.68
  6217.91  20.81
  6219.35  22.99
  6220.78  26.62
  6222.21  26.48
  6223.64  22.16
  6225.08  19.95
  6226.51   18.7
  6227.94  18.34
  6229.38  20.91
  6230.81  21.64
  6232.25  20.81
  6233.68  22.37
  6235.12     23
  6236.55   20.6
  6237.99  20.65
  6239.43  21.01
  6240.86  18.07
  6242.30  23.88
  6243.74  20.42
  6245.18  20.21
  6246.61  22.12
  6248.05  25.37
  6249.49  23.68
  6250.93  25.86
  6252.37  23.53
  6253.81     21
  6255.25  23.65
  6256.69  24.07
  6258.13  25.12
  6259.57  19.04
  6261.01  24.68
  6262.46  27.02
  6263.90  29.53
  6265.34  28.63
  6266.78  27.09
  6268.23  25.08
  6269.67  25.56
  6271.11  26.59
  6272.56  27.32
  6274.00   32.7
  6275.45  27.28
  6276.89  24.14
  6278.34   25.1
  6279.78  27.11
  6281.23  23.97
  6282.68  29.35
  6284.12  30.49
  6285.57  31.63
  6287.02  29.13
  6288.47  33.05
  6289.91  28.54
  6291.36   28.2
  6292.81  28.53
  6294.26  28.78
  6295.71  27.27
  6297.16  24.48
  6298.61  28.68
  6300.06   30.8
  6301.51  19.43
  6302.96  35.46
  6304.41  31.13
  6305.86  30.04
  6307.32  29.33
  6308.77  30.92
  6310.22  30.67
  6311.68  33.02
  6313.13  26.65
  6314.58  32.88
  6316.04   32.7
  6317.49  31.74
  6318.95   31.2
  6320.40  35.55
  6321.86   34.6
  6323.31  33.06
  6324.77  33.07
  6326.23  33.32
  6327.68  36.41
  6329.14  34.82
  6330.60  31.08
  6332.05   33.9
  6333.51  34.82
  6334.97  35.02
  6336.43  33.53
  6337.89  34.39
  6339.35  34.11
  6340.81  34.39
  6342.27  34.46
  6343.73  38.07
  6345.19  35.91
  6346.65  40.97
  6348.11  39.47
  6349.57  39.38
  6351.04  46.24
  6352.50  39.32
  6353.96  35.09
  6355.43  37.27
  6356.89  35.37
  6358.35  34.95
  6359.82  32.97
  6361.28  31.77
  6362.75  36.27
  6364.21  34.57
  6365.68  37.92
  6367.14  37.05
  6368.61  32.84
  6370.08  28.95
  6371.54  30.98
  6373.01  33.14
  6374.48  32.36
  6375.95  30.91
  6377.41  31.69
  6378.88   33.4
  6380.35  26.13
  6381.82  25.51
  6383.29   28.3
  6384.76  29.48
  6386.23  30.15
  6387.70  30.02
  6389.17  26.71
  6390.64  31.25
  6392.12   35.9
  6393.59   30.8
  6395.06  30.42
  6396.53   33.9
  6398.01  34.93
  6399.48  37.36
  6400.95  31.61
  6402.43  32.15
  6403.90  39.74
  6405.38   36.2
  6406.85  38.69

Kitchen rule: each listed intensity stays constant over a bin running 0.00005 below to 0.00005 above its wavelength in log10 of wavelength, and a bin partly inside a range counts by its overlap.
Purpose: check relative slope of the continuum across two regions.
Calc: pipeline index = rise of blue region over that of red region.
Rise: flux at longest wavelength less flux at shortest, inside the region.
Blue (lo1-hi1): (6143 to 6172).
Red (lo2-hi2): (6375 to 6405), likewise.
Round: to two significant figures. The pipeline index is -1.5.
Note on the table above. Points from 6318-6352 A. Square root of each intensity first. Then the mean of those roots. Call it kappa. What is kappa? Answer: 5.96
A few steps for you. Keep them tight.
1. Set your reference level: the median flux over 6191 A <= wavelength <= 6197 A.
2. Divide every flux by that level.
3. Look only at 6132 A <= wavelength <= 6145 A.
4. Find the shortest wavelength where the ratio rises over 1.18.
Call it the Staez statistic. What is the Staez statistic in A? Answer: 6132.60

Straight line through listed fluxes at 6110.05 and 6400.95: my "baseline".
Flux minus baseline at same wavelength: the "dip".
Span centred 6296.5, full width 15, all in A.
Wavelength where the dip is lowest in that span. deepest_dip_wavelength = 6301.51 A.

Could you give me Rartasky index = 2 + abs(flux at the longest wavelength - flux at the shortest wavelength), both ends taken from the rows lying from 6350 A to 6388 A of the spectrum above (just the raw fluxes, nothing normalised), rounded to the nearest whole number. 18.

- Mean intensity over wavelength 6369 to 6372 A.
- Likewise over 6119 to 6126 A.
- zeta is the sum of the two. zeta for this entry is 59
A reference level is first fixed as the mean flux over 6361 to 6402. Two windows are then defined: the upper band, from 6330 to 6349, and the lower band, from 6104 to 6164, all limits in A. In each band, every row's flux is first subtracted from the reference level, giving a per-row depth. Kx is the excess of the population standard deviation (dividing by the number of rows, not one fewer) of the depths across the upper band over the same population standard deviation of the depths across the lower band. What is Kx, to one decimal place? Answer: -2.7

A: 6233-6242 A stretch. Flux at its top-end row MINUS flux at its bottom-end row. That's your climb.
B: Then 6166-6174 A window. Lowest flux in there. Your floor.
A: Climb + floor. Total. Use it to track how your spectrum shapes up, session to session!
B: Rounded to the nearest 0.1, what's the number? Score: 17.9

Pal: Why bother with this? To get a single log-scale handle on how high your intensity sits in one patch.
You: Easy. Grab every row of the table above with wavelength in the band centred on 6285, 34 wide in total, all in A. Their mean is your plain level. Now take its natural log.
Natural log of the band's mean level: 3.3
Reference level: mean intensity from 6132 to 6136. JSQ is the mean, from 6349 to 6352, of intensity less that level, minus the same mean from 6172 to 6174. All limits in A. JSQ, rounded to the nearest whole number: 16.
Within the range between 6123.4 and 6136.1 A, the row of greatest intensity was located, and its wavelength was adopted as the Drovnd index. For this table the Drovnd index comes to 6129.78 A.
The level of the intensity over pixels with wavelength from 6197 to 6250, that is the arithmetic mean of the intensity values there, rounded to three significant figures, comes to 22.4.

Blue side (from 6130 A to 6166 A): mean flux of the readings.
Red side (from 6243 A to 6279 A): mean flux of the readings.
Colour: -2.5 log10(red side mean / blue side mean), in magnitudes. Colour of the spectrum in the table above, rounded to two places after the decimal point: 0.27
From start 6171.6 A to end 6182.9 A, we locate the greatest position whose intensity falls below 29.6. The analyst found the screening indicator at 6182.22 A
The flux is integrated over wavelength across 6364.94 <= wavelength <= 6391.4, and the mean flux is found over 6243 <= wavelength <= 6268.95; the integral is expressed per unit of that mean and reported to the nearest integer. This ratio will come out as 34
